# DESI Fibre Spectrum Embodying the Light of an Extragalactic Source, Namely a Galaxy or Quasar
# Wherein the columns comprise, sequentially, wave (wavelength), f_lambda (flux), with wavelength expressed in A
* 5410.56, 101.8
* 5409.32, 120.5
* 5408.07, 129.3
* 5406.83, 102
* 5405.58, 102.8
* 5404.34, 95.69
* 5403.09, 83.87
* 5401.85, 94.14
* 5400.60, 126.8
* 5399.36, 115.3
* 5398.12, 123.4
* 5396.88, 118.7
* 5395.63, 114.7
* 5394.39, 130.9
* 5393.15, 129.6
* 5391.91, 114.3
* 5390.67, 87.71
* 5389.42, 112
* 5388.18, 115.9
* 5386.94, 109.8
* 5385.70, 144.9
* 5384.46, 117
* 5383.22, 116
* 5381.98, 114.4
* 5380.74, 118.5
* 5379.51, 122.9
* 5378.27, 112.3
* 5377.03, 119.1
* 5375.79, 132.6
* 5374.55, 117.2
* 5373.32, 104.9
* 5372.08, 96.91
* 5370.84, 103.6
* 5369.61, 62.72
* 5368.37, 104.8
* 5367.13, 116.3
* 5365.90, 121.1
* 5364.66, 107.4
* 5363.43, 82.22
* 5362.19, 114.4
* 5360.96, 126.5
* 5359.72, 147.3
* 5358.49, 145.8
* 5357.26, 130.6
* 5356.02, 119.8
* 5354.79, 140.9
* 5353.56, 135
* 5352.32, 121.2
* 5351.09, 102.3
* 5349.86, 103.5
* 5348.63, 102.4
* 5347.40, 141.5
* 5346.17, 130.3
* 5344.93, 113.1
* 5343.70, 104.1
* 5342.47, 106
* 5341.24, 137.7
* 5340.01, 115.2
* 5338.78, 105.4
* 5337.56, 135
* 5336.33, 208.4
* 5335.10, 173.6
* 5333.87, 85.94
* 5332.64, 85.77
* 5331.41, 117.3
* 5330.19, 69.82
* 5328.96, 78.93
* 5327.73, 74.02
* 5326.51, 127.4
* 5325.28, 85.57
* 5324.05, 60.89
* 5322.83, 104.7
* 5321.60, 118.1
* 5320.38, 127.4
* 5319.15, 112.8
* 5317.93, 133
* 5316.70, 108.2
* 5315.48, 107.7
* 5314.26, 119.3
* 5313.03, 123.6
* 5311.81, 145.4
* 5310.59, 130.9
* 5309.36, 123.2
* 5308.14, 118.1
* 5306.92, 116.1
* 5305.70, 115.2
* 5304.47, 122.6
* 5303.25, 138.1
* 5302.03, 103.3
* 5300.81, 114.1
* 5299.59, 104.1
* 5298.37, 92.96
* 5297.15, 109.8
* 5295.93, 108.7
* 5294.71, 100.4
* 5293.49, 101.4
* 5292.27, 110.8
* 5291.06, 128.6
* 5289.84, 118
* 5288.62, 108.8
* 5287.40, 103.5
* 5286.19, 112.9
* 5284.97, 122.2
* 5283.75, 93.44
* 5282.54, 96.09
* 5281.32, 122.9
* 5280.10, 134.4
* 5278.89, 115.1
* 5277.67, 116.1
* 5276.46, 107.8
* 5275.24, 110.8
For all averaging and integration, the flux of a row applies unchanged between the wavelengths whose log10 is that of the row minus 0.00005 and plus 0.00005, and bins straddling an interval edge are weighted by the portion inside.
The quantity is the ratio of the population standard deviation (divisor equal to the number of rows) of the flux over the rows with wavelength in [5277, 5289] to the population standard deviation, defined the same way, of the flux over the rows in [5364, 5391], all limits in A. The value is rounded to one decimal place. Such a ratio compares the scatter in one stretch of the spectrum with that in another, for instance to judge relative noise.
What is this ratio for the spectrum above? 0.8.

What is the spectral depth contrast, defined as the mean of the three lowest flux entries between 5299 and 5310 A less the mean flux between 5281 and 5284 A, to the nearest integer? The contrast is 3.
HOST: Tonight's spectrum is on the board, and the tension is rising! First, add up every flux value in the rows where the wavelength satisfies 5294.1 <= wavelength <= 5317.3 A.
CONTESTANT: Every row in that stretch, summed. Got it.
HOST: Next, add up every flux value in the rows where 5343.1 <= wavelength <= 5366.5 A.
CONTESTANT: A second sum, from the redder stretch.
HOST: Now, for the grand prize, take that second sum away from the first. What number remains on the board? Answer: -88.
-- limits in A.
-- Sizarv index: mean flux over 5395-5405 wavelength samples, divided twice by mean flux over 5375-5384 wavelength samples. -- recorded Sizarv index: 0.0077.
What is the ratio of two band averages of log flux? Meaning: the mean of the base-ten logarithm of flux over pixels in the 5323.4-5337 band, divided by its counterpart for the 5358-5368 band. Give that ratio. 0.96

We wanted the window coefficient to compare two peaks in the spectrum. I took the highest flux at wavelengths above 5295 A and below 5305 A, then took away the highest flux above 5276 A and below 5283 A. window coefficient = 4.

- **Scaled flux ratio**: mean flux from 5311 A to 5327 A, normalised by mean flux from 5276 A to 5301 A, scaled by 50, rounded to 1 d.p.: 51.3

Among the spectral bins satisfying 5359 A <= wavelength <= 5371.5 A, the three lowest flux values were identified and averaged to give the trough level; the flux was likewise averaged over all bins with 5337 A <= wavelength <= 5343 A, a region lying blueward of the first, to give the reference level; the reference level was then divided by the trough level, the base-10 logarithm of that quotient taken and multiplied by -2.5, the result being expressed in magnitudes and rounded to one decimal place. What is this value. -0.4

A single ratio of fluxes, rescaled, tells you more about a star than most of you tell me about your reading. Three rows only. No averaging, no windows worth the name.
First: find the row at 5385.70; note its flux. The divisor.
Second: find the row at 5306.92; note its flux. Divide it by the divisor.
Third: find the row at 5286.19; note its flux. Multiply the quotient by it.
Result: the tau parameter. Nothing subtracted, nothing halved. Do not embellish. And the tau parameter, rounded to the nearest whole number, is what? 90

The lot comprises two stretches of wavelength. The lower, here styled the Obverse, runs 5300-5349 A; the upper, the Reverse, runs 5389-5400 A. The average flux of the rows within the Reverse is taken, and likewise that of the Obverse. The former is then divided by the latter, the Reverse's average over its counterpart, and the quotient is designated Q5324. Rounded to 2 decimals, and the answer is 1.00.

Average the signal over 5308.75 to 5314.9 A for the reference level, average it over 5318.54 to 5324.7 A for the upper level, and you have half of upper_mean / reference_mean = 0.41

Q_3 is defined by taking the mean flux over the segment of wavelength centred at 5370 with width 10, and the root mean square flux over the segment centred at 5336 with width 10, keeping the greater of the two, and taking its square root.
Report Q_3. 11.6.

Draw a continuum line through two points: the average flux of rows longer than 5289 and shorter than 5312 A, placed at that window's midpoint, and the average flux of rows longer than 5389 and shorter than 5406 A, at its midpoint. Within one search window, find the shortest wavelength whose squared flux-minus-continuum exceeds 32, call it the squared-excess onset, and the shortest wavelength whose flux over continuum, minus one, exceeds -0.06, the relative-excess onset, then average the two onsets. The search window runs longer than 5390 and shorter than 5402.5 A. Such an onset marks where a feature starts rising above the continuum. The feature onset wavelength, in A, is 5391.3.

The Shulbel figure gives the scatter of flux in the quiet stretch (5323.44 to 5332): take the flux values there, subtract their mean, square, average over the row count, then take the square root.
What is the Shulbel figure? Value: 23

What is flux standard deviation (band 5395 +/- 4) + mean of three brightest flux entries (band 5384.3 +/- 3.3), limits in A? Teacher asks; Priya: 133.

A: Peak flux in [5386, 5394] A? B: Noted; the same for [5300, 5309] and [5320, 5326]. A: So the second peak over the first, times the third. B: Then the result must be 136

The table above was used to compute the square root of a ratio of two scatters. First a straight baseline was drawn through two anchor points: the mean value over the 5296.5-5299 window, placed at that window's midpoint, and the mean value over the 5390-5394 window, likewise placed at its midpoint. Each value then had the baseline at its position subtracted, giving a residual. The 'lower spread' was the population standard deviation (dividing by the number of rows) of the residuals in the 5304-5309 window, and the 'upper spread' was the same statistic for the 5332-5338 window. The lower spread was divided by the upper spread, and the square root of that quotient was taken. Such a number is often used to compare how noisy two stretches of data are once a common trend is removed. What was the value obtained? 0.2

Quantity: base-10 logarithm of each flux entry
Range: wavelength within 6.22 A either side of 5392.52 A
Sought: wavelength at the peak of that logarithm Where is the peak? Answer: 5394.39 A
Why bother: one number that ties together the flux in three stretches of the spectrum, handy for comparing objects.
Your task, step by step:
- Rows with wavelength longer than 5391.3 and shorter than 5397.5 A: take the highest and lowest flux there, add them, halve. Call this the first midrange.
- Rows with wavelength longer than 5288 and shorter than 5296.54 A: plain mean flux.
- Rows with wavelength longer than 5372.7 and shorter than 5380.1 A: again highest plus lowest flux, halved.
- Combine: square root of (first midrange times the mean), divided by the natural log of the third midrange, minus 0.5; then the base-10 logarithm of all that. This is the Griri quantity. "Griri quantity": 1.38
